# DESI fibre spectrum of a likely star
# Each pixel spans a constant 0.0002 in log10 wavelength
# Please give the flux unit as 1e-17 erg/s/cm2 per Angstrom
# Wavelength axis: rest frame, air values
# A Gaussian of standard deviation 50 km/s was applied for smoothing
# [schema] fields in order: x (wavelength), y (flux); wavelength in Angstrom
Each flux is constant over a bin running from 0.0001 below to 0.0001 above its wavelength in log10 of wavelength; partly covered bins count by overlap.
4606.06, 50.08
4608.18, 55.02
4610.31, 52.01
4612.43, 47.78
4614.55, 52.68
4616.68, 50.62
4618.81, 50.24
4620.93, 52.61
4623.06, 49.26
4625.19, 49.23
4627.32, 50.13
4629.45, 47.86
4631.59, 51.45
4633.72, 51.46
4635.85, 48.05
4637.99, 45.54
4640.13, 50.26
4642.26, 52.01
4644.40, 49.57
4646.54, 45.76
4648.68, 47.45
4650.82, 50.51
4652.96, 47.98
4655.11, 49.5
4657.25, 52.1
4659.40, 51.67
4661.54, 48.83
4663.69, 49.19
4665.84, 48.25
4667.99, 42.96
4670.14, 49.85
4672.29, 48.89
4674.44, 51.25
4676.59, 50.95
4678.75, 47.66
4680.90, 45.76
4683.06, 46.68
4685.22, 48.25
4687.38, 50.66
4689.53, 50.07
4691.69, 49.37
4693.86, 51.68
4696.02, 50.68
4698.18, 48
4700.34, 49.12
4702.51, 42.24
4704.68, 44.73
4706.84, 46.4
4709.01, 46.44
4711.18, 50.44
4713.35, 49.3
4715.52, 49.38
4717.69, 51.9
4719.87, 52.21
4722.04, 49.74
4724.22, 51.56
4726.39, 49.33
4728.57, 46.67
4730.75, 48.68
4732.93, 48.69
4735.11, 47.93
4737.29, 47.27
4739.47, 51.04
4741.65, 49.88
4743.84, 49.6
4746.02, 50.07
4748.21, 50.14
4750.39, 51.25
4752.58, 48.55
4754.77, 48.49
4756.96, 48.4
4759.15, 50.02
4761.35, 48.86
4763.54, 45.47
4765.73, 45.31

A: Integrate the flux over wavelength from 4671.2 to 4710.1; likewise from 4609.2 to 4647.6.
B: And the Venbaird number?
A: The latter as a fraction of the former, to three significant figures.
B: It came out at 1.02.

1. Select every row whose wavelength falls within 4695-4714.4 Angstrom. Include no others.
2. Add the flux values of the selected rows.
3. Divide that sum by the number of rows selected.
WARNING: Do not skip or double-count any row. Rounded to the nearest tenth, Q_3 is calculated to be 47.5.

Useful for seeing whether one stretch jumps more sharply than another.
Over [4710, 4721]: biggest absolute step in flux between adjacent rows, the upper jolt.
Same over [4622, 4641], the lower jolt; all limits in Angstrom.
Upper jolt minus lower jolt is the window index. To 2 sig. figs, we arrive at -2.2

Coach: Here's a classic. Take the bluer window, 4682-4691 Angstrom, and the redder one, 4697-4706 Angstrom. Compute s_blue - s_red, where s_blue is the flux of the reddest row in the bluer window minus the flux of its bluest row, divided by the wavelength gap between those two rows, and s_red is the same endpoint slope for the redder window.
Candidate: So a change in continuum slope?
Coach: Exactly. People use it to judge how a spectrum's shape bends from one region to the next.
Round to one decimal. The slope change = 1.0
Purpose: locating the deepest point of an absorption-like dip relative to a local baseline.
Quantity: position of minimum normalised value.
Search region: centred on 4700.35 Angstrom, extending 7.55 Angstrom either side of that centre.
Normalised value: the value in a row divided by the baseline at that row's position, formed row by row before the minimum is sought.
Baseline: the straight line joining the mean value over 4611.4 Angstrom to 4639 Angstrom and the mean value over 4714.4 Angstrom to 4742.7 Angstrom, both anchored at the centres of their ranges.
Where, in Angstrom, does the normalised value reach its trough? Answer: 4702.51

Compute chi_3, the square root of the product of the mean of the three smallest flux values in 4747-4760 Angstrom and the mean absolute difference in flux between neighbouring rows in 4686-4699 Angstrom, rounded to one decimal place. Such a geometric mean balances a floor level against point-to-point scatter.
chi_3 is 8.4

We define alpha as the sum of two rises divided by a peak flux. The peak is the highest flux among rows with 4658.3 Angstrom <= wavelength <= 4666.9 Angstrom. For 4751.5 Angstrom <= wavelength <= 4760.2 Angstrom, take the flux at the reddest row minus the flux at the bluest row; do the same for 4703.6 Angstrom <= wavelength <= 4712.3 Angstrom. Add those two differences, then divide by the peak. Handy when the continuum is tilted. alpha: 0.14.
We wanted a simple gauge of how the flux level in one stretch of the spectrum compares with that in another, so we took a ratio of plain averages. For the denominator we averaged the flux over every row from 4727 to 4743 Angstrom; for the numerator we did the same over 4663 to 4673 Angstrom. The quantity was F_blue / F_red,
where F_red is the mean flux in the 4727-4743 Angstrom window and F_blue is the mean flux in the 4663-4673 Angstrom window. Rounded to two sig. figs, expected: 0.98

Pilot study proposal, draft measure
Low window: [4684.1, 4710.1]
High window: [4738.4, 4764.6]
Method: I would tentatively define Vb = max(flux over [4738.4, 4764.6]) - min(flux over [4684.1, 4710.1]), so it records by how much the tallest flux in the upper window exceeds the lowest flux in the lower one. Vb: 9.0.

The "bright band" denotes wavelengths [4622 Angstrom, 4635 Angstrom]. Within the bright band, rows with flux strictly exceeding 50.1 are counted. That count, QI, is 3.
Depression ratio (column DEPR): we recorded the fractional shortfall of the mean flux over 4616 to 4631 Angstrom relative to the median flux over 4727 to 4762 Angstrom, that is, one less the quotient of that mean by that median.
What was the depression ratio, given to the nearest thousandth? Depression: -0.025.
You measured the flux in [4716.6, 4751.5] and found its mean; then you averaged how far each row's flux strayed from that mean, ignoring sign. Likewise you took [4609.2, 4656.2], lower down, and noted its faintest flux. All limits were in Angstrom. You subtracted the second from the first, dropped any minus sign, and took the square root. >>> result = 6.65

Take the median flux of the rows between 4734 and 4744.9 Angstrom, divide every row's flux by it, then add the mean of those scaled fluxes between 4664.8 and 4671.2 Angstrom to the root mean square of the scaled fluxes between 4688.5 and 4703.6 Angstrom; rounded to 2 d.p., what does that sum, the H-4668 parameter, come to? 1.93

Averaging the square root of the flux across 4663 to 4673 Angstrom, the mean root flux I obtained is 6.91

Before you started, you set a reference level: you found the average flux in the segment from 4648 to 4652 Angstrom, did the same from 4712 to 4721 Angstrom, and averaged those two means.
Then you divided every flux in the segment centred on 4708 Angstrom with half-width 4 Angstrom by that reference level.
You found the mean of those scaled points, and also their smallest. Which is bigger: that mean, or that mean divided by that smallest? 1.051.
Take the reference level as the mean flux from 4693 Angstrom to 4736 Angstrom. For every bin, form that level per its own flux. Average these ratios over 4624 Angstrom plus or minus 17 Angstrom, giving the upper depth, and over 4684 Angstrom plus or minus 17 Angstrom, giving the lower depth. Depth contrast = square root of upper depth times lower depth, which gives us 0.986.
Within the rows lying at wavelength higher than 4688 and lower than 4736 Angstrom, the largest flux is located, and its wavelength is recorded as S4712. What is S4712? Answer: 4719.87 Angstrom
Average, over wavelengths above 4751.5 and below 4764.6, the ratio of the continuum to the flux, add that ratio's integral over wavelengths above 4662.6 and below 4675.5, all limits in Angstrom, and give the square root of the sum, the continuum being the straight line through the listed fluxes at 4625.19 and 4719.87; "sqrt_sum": 3.83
